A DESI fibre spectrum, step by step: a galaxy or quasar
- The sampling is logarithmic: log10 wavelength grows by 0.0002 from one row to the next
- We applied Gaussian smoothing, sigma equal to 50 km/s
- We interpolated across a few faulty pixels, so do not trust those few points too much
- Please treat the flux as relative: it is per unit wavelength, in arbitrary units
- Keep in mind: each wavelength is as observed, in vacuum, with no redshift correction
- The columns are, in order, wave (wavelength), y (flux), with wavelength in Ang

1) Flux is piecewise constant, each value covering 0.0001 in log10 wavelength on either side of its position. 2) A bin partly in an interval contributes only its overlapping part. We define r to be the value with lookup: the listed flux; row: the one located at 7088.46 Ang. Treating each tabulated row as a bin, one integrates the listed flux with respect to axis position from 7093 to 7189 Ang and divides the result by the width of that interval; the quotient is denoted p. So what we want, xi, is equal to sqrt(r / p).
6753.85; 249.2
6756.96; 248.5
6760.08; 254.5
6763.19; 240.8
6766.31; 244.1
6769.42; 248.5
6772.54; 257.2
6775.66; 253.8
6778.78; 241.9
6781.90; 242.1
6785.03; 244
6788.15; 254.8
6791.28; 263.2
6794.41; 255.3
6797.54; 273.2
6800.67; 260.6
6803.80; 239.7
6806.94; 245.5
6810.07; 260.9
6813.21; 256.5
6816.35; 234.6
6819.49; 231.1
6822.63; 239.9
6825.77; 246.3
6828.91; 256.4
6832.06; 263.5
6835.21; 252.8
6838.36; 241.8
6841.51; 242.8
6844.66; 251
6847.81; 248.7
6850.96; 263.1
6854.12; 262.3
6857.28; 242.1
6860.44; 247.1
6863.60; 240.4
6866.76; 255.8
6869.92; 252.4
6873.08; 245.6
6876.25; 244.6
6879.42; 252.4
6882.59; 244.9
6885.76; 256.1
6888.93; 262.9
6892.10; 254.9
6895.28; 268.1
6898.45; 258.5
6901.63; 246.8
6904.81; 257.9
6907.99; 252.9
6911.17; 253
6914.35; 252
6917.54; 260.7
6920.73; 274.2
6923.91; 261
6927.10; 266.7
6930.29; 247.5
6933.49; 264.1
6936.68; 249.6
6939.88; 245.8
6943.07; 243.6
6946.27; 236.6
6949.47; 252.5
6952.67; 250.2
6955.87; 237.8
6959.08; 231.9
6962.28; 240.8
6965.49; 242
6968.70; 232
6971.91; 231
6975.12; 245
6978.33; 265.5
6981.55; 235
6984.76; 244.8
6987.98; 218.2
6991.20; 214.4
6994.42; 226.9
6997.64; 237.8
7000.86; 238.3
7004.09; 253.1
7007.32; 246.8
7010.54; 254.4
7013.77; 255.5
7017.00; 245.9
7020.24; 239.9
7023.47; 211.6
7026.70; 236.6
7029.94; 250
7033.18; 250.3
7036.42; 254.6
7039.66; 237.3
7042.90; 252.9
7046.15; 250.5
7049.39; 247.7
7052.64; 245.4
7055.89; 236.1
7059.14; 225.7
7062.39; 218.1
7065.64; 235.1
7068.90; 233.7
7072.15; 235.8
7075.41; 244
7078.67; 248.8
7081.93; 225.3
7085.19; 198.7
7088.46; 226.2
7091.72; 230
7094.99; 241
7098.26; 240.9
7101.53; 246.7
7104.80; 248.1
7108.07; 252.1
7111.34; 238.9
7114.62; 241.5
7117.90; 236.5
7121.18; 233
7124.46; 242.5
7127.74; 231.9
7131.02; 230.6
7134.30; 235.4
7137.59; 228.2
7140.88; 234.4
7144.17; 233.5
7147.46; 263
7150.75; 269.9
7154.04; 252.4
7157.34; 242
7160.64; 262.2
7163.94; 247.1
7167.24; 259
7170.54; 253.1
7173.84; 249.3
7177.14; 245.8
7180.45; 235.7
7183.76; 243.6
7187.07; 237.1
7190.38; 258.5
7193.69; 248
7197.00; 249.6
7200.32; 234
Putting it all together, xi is 0.96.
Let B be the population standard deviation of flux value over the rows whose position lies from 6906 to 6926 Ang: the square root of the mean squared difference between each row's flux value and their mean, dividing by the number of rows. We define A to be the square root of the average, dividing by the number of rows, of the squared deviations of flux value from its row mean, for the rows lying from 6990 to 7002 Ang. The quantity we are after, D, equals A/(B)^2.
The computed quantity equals 0.16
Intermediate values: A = 10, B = 7.7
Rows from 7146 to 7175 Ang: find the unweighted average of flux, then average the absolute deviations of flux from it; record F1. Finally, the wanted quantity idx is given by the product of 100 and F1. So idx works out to 728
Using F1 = 7.3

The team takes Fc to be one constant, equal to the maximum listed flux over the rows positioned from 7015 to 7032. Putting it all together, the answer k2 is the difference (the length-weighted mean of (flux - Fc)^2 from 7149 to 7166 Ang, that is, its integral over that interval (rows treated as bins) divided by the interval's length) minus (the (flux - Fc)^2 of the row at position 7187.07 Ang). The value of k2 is -43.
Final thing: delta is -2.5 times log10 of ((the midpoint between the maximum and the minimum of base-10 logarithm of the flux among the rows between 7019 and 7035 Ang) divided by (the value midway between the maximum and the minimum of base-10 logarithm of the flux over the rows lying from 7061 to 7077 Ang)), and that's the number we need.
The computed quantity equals 0.000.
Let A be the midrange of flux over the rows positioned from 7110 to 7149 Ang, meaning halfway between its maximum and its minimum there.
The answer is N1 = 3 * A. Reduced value 737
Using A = 246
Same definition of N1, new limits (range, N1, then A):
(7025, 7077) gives 709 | 236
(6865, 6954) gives 766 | 255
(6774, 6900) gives 756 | 252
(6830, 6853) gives 758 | 253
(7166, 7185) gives 742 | 247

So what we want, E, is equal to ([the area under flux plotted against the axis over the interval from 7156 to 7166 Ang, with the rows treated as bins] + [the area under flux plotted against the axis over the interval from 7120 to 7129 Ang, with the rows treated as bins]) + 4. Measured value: 4639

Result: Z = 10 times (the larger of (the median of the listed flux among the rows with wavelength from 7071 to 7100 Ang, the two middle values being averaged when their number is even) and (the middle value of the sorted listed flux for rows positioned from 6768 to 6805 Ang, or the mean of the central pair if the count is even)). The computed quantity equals 2543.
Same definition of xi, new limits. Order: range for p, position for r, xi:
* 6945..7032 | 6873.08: 1.01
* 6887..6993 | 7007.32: 1.00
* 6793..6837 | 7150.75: 1.04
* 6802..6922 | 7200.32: 0.96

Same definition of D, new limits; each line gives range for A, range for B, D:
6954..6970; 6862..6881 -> 0.15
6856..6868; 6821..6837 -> 0.09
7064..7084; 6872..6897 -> 0.11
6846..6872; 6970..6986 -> 0.06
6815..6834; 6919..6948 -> 0.08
